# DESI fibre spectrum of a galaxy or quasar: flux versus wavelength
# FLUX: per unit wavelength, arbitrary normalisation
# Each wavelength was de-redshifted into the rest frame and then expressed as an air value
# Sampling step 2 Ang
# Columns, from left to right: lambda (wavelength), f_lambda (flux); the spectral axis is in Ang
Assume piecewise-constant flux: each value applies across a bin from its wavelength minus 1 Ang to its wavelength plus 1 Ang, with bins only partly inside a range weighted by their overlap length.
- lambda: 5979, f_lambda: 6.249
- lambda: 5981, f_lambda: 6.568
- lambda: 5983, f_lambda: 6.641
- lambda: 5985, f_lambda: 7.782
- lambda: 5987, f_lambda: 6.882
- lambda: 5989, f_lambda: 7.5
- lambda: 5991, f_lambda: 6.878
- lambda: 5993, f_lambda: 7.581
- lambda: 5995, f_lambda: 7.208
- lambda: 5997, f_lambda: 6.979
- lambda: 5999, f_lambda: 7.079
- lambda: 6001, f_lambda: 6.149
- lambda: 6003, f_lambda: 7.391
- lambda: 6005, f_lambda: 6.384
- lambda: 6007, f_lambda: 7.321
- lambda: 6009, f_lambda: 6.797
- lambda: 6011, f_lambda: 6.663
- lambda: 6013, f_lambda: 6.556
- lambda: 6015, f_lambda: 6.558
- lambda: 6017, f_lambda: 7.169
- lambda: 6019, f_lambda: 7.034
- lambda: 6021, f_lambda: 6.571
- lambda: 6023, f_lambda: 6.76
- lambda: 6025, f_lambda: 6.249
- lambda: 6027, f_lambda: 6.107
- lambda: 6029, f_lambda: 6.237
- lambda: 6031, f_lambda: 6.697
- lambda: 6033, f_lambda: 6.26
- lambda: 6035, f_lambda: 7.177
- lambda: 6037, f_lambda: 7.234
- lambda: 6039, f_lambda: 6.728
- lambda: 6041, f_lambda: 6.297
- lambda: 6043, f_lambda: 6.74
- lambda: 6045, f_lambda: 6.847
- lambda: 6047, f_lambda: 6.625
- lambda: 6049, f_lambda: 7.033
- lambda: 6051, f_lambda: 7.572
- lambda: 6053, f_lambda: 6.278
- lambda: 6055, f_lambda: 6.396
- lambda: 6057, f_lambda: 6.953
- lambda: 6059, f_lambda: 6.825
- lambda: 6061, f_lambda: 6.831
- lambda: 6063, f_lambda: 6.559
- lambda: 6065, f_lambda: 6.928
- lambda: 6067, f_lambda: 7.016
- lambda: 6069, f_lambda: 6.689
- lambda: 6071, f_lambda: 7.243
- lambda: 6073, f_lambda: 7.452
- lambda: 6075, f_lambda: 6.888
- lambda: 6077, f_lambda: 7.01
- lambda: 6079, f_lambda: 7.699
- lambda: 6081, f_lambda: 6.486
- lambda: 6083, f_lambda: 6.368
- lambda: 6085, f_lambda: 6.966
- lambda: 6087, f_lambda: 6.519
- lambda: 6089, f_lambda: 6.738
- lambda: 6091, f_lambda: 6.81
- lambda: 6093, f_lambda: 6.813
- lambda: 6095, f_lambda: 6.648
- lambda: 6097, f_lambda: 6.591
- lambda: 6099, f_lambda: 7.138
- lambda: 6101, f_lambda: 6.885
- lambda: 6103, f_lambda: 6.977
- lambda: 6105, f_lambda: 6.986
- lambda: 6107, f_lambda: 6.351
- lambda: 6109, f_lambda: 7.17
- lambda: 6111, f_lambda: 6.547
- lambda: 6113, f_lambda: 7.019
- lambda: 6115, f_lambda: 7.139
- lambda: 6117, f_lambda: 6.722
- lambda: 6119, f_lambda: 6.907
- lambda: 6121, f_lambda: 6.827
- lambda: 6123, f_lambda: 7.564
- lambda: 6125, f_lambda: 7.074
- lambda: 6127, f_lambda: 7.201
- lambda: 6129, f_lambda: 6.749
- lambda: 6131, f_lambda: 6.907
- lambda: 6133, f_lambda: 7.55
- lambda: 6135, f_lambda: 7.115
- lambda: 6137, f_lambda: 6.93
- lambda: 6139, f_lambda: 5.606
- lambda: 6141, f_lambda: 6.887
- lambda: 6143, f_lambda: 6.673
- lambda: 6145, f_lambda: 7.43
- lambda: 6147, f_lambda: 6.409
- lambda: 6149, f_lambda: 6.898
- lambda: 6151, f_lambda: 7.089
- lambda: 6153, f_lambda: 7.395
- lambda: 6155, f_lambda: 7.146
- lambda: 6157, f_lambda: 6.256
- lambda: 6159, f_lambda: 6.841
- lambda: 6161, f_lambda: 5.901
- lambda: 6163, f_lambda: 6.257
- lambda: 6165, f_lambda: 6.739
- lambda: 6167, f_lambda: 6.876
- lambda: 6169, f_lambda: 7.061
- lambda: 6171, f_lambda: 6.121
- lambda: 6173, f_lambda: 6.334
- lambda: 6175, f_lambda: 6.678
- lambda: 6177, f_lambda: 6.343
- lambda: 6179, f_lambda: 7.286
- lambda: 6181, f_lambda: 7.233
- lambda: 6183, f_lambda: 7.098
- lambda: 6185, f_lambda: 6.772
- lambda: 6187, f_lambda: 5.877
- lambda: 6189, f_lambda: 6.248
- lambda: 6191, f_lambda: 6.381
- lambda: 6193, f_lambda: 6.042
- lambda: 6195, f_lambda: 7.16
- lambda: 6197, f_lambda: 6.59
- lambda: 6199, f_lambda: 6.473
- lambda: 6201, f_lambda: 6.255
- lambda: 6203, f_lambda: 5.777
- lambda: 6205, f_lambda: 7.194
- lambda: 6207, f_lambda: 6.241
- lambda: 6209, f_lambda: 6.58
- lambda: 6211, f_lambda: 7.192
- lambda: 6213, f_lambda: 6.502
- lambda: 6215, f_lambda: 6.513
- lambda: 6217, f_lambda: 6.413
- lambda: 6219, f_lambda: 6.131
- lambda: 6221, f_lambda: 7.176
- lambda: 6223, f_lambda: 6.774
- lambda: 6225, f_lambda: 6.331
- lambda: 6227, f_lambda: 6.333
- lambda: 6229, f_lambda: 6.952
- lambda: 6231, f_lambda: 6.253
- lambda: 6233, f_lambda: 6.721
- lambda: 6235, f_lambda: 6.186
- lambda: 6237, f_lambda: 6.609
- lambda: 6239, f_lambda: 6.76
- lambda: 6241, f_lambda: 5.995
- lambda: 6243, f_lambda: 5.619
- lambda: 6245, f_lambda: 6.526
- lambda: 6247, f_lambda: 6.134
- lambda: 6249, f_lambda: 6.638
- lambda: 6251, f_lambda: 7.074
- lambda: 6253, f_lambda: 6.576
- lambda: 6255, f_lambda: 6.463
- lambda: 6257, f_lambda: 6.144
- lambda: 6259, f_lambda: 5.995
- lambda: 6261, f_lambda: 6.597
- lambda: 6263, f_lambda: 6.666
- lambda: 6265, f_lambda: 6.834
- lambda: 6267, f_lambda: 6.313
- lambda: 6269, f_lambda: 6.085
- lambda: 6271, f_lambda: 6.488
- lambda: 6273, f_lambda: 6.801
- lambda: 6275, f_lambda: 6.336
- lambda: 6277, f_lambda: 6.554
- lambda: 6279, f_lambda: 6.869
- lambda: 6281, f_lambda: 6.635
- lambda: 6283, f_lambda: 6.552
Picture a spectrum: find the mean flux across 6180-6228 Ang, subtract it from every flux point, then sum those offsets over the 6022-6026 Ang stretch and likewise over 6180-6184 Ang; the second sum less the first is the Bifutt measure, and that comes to 1.3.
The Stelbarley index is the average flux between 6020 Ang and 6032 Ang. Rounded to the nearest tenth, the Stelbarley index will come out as 6.4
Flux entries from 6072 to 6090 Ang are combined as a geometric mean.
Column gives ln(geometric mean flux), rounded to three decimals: 1.930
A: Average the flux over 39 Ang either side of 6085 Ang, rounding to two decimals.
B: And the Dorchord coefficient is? 6.88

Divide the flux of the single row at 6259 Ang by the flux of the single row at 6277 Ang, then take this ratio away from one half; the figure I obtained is -0.41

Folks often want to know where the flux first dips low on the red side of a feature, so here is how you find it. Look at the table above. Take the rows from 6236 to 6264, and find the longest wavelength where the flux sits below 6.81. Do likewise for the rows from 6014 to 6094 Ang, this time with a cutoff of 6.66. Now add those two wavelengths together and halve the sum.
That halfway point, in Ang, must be 6175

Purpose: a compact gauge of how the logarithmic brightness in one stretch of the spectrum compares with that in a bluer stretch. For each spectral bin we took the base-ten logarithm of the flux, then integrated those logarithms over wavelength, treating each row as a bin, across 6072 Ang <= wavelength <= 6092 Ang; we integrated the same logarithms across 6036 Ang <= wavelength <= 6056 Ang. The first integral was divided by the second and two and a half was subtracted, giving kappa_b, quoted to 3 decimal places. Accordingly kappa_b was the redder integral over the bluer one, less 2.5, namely -1.491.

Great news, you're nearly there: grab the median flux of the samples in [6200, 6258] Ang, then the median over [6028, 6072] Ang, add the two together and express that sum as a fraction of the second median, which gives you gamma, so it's 1.96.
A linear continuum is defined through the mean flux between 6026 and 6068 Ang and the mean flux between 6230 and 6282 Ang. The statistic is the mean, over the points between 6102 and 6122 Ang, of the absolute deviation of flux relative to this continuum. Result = 0.30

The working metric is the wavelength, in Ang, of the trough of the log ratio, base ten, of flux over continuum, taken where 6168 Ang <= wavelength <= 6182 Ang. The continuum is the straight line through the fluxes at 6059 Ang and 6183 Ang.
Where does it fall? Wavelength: 6171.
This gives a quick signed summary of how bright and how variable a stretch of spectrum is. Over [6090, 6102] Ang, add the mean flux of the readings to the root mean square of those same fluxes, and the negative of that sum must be -13.6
